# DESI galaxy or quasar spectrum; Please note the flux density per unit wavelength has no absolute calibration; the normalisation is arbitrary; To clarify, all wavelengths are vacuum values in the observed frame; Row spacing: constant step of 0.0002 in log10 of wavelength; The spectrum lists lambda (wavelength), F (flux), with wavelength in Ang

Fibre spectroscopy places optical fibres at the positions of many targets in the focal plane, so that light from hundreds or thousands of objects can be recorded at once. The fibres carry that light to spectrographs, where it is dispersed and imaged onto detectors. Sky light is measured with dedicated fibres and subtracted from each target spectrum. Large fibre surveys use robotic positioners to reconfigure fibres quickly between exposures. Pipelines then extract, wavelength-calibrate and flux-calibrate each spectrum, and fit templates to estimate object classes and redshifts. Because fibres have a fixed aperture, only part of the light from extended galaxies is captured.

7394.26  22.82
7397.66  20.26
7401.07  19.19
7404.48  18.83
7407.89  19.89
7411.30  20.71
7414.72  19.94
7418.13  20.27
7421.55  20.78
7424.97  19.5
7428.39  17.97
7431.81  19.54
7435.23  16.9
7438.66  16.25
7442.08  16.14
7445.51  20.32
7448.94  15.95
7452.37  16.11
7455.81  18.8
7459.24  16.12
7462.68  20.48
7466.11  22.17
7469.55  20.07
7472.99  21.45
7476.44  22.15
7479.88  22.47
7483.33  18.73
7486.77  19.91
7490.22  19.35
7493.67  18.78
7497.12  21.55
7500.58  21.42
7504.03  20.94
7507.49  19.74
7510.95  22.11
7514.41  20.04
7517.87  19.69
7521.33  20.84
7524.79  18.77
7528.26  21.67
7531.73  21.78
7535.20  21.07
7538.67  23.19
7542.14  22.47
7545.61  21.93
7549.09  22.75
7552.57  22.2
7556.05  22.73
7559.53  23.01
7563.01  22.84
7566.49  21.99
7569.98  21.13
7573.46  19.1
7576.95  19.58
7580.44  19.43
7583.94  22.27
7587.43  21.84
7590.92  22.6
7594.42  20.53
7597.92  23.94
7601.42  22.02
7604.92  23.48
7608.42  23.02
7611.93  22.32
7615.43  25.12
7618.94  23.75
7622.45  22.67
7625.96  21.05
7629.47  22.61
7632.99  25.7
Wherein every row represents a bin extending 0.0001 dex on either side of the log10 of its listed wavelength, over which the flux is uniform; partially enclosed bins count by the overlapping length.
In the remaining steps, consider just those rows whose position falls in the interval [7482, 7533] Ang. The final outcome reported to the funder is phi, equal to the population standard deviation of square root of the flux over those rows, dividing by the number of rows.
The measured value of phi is 0.13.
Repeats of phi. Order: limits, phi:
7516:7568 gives 0.13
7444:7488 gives 0.26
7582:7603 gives 0.11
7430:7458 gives 0.20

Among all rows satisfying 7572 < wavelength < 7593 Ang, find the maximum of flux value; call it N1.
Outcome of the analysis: 22.6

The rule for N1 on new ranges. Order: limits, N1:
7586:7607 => 23.94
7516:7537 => 21.78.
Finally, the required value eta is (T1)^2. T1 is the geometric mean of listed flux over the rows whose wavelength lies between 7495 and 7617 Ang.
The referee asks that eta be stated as 468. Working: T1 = 21.6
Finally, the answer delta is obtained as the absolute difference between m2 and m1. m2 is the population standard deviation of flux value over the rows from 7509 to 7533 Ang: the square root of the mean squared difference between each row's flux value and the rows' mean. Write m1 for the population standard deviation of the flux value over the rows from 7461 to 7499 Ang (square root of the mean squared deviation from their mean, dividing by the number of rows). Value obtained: 0.17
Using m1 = 1.3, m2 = 1.15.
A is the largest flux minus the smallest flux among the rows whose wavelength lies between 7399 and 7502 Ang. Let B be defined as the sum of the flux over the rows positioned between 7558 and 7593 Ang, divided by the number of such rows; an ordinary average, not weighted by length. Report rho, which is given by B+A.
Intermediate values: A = 6.5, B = 21.4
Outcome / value 27.9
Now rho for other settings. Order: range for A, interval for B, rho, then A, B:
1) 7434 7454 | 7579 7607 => 26.4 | 4.4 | 22.0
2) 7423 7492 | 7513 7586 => 27.9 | 6.5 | 21.4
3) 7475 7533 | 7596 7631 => 26.7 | 3.7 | 23.0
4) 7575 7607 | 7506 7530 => 24.9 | 4.5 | 20.4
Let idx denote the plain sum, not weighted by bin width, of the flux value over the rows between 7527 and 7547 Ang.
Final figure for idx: 132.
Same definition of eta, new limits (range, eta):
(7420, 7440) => 339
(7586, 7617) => 517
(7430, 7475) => 337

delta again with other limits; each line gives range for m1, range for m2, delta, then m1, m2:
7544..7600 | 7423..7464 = 0.36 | 1.4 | 1.72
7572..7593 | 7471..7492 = 0.04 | 1.5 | 1.42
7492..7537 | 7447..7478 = 1.38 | 1.1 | 2.47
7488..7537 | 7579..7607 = 0.28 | 1.1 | 1.38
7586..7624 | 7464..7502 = 0.17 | 1.2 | 1.33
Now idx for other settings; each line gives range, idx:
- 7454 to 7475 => 119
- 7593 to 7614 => 135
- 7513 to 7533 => 123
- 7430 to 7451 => 105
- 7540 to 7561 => 135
